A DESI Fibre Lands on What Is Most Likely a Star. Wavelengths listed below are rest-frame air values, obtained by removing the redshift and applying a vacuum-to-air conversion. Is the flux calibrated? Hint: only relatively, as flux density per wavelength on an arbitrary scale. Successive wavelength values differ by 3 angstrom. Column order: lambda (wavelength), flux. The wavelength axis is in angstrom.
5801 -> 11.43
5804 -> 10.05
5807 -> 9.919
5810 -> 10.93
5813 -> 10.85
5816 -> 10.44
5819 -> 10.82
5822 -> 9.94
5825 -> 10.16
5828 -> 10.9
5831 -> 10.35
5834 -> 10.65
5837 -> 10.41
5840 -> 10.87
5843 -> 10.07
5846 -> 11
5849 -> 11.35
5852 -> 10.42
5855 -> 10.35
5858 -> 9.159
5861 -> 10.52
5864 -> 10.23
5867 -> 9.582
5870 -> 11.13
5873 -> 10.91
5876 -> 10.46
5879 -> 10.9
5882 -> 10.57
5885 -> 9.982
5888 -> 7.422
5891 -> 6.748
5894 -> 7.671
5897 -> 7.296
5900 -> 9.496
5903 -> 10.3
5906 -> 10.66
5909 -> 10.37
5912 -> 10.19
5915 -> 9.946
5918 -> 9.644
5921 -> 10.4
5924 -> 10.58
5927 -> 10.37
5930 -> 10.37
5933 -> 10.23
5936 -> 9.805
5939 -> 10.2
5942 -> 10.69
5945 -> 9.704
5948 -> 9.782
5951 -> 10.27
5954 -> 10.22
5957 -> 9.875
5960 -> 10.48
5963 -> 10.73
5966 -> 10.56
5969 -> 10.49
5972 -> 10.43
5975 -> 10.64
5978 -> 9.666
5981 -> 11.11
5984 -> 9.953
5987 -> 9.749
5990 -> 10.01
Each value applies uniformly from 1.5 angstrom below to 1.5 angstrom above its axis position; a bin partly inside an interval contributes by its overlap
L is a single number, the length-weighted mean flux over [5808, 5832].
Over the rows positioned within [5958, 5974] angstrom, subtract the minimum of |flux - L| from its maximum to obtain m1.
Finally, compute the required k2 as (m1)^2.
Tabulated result 0.03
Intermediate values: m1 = 0.2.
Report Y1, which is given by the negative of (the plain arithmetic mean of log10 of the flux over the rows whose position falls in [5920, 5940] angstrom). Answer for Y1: -1.01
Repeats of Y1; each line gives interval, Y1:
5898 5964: -1.01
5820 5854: -1.02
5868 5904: -0.97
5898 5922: -1.01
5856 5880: -1.01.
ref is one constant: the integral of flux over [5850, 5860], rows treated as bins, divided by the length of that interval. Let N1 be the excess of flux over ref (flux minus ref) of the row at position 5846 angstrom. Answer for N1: 0.93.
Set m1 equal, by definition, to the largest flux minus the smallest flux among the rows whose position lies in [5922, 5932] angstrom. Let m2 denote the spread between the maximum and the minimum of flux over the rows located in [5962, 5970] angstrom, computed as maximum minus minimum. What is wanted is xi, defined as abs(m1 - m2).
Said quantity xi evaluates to 0.0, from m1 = 0.2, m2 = 0.24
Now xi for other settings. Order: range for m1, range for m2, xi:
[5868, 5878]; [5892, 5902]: 1.5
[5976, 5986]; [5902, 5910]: 1.1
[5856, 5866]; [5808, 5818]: 0.9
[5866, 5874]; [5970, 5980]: 0.6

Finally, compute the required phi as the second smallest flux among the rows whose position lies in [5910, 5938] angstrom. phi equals 9.805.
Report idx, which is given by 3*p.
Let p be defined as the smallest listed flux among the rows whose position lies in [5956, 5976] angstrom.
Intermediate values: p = 9.875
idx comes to 30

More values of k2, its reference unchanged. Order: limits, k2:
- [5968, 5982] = 0.68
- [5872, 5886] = 0.28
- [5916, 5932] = 0.73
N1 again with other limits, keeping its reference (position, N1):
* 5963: 0.66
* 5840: 0.80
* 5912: 0.12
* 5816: 0.37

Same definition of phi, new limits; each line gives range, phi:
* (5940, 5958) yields 9.782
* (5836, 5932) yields 7.296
